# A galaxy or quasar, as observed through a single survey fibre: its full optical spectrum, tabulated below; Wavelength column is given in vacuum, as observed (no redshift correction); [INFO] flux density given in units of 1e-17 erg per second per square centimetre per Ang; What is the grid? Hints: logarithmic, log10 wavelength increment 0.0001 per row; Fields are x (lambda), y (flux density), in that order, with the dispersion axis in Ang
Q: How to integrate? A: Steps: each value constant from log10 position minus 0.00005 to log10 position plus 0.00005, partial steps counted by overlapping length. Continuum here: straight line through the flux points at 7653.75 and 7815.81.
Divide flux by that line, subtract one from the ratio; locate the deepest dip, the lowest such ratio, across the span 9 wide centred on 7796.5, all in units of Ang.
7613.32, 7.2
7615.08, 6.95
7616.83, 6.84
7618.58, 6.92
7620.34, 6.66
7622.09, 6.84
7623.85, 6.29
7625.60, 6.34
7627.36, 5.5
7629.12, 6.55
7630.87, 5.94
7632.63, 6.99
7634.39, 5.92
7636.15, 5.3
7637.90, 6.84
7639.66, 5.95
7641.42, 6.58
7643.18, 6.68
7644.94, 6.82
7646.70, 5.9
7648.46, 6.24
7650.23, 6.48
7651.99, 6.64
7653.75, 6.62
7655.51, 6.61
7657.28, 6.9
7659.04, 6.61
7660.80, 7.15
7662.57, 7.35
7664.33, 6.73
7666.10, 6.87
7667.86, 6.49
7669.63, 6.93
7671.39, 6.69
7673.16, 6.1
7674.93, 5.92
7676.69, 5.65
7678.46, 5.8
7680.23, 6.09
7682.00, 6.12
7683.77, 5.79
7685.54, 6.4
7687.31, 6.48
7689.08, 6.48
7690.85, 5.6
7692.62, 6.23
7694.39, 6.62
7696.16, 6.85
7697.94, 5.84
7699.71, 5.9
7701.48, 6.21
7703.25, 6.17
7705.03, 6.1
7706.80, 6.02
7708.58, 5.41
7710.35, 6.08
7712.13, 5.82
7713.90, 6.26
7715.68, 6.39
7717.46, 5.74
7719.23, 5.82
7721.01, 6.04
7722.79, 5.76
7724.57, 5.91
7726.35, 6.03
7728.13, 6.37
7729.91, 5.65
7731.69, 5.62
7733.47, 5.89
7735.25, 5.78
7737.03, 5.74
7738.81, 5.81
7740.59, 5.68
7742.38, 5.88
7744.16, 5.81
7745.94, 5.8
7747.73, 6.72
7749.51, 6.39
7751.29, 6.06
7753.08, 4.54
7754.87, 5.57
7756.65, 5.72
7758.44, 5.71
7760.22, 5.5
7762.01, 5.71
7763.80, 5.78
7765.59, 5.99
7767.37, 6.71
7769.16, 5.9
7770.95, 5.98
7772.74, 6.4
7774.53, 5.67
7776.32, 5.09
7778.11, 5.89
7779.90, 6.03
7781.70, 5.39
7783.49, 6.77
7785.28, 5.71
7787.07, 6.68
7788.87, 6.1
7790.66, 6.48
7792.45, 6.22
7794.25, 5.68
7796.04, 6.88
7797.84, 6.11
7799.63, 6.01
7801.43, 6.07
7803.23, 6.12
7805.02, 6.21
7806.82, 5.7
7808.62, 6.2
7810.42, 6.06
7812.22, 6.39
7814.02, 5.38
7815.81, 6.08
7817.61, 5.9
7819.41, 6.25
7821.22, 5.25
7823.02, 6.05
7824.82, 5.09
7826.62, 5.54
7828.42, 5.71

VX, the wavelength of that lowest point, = 7794.25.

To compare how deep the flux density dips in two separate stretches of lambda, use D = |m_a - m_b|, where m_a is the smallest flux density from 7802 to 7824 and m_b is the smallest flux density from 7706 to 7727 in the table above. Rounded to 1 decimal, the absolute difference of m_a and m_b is 0.2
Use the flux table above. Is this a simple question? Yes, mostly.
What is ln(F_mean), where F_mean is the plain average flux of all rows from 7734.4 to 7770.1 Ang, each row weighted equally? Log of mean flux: 1.76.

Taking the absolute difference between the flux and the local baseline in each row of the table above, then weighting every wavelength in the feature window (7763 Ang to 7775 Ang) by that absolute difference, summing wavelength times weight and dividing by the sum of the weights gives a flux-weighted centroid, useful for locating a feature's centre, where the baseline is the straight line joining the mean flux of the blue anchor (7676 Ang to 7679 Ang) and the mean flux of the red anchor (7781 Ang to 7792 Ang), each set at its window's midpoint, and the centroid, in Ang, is 7769.4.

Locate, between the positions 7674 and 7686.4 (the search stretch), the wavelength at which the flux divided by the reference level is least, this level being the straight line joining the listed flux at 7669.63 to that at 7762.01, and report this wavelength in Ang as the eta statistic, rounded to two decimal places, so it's 7676.69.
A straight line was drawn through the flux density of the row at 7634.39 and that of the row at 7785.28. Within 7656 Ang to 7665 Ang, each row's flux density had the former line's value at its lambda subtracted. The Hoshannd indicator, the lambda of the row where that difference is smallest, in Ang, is 7659.04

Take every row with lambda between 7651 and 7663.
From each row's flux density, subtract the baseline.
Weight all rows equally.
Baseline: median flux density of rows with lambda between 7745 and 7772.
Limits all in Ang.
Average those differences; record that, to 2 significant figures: 1.0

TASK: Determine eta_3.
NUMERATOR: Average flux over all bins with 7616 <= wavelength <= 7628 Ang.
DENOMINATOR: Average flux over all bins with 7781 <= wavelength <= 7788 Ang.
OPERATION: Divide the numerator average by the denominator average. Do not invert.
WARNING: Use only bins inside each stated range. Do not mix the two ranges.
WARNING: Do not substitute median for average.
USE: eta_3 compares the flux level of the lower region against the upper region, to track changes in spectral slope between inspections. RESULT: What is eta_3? 1.06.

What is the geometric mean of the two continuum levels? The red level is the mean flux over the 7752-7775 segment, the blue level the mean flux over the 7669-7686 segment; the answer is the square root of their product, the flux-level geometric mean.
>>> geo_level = 5.96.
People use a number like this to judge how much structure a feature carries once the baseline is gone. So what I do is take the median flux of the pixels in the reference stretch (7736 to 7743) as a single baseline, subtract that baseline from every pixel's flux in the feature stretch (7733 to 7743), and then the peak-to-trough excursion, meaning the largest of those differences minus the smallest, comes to 0.21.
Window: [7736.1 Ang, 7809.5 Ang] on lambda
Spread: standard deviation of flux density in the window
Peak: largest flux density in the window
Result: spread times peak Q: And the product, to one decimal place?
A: 3.1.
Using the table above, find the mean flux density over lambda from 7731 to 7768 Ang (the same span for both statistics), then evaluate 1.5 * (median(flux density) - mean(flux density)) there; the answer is -0.07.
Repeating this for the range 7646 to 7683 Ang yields 0.21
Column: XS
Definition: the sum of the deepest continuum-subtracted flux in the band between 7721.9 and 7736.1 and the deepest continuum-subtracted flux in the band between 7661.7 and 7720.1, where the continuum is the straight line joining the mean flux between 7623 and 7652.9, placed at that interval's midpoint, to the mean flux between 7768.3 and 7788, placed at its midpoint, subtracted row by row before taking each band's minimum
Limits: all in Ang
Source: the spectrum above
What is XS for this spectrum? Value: -1.16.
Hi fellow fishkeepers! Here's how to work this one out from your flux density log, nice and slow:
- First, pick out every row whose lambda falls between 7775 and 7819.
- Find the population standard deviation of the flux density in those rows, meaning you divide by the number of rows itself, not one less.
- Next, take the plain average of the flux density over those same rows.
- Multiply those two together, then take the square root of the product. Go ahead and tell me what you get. 1.59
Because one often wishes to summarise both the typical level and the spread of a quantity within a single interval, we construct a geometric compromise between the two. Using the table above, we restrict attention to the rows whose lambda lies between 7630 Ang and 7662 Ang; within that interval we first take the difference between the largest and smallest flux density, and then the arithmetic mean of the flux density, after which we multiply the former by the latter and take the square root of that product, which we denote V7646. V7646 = 3.5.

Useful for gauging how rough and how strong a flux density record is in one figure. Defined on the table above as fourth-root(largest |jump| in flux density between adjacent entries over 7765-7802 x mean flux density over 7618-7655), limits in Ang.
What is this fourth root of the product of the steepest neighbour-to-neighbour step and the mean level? 1.72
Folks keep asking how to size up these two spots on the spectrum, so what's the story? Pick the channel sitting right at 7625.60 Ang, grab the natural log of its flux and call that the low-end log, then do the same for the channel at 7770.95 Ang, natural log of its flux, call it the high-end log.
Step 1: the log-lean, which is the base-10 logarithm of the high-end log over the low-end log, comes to -0.014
